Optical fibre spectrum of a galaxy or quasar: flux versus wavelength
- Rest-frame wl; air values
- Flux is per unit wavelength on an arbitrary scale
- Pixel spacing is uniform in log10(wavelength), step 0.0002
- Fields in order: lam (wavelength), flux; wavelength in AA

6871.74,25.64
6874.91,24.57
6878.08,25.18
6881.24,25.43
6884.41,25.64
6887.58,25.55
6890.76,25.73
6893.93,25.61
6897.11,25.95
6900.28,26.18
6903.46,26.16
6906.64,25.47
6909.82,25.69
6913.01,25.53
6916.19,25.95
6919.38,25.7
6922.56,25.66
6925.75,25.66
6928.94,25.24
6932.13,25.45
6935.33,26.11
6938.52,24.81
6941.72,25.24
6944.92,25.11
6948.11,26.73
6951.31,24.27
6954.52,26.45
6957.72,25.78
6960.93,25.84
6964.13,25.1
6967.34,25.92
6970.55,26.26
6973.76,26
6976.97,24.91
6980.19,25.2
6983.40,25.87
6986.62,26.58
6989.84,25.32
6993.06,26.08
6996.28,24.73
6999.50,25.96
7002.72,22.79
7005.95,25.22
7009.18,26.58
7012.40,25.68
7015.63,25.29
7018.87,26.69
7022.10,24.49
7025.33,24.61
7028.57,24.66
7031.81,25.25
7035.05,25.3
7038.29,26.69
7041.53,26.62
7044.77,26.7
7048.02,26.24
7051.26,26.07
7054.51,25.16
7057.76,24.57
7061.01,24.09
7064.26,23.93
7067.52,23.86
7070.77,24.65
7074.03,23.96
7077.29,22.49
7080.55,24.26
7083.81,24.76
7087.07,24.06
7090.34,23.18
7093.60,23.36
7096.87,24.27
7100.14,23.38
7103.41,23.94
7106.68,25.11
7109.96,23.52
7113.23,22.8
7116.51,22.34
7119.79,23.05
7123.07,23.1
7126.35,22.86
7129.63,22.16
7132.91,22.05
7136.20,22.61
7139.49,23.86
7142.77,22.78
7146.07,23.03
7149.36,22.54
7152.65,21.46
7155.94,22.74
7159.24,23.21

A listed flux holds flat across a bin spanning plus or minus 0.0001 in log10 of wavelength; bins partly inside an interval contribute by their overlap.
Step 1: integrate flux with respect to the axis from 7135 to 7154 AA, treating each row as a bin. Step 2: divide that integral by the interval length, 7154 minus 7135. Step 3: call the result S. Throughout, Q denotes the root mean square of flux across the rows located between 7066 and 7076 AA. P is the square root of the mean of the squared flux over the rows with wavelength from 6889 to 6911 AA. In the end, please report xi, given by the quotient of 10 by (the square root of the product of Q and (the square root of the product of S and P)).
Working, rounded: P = 25.8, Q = 24.2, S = 22.7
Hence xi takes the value 0.413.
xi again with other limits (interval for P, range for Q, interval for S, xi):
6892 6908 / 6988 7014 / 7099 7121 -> 0.400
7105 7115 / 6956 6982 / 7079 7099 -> 0.404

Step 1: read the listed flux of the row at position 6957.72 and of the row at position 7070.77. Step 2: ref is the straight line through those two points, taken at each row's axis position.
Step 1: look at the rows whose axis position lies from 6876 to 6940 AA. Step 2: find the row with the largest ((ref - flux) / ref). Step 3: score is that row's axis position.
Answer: 6878.08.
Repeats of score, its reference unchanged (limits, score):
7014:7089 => 7077.29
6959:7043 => 7002.72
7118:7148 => 7132.91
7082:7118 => 7116.51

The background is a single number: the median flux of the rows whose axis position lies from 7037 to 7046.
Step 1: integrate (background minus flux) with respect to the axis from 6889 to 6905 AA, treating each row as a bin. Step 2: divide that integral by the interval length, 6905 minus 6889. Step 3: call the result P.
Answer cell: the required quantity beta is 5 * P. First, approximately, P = 0.8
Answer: 4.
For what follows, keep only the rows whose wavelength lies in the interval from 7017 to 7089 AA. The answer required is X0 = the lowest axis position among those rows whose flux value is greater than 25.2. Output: 7018.87 AA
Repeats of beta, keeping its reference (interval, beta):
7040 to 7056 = 3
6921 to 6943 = 6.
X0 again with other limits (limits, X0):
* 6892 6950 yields 6893.93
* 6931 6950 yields 6932.13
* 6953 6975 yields 6954.52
